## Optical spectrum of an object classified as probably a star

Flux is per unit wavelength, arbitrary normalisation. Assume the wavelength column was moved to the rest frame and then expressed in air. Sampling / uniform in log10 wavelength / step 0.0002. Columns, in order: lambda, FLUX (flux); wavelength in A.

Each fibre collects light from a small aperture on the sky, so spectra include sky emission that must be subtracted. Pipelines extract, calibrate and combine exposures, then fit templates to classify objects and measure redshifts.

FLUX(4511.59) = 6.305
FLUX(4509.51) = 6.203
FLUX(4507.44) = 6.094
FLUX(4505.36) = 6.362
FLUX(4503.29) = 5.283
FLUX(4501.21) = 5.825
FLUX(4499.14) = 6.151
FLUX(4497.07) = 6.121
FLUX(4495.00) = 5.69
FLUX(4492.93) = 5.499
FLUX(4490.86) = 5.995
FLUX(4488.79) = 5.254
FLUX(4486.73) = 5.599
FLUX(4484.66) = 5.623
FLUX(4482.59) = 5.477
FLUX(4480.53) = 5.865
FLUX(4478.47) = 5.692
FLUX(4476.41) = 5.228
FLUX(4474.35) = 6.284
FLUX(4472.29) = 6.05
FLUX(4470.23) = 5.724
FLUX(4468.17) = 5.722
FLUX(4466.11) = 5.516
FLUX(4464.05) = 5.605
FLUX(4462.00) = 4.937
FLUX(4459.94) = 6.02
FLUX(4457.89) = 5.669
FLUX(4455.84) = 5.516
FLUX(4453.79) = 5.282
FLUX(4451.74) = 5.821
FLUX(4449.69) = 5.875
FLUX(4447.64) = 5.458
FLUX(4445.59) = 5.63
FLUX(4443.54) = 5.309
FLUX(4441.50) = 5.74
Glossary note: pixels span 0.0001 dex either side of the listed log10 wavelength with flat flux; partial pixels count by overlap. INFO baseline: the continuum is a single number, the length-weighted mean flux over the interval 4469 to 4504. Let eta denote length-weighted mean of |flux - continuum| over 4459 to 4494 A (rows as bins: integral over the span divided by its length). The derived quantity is 0.262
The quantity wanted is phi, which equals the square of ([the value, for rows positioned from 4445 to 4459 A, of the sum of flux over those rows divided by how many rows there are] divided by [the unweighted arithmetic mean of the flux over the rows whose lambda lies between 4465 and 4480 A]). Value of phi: 0.95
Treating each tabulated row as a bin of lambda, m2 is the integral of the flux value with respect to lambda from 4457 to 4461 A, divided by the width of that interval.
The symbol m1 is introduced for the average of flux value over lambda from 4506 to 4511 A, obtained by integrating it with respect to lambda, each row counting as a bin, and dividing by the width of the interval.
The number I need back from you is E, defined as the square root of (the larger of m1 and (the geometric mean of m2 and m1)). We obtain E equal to 2.49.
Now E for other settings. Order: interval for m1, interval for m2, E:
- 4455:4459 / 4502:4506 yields 2.39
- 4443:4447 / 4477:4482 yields 2.37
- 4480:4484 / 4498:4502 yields 2.41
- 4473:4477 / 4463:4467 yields 2.42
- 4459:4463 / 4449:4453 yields 2.37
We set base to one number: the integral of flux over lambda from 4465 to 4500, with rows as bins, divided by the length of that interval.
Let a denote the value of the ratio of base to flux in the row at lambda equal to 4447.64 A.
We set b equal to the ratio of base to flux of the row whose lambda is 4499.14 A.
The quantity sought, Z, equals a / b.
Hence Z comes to 1.13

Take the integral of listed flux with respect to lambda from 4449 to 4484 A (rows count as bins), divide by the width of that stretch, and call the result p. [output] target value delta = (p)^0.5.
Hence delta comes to 2.379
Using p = 5.66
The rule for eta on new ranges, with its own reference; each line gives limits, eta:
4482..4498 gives 0.236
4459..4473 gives 0.249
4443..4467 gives 0.262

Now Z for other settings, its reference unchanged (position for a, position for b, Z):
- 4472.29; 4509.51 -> 1.03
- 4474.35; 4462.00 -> 0.79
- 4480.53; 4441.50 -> 0.98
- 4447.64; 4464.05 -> 1.03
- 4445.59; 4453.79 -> 0.94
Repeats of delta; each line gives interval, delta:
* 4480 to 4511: 2.410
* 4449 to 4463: 2.363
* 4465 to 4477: 2.402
